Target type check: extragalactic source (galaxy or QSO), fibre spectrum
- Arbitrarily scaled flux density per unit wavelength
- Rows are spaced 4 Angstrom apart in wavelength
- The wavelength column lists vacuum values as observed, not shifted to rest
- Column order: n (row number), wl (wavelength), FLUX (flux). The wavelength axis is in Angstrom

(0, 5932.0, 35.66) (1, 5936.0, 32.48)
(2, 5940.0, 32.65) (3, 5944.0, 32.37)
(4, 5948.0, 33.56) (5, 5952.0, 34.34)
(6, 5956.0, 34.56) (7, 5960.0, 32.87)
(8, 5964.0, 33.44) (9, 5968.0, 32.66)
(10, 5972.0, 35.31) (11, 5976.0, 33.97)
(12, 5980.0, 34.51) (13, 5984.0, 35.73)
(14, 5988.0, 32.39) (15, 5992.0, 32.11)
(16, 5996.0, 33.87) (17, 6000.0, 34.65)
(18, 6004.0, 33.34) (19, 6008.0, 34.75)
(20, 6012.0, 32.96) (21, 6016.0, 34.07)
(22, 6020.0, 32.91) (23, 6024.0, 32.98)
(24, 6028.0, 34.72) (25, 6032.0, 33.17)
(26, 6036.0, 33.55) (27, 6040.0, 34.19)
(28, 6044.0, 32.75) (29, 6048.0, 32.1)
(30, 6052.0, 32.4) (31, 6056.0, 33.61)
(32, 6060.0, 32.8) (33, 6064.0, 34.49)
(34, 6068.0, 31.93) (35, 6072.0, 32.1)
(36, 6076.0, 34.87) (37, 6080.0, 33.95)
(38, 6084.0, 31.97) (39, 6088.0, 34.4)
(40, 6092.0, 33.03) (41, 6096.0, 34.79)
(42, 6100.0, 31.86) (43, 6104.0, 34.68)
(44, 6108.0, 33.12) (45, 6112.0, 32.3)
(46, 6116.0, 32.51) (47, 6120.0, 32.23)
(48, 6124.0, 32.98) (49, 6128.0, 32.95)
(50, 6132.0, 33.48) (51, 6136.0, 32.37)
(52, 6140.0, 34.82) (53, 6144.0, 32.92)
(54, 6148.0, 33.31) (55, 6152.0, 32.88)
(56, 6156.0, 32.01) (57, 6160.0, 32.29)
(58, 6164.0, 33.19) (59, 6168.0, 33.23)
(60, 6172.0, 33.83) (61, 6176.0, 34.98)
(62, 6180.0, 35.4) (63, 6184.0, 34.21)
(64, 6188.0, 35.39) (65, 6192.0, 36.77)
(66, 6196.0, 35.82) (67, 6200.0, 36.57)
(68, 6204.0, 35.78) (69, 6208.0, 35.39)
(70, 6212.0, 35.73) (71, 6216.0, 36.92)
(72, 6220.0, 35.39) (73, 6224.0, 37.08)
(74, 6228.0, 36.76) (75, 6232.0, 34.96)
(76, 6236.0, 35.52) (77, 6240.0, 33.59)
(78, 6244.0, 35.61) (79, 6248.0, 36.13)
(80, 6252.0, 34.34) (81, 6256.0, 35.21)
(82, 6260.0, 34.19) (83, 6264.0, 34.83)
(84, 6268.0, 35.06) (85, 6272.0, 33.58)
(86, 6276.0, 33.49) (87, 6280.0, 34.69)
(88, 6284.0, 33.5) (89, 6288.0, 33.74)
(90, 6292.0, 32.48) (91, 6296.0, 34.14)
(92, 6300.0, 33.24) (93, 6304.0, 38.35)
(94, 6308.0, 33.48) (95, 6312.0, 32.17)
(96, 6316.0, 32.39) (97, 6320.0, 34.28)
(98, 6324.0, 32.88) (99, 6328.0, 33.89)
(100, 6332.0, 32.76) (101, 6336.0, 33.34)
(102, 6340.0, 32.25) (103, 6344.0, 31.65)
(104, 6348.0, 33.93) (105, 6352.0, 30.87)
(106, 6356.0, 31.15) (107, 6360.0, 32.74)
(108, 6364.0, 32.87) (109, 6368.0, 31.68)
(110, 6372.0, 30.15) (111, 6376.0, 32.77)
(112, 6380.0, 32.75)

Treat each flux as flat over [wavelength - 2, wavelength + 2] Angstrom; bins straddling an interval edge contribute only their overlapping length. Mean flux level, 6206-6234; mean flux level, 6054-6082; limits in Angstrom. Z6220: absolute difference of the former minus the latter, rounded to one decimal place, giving 2.6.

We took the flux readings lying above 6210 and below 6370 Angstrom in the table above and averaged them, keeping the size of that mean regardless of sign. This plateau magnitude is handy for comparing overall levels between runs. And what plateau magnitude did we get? 34.0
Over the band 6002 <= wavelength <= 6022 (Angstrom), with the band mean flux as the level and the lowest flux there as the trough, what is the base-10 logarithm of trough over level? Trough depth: -0.009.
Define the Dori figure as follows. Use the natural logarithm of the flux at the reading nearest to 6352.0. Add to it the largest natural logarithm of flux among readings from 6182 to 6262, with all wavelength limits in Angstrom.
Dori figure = 7.04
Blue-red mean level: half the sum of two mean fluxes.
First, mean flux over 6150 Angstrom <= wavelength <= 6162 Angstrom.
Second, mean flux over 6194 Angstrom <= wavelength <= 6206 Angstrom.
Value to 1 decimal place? 34.2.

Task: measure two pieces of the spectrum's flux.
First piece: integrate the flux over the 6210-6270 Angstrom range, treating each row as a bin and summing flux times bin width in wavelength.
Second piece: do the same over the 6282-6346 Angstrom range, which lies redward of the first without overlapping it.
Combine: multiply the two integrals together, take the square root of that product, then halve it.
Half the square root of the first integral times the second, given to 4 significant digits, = 1066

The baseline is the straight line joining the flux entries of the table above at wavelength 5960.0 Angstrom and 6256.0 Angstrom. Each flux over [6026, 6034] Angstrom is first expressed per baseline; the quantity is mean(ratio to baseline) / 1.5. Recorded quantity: 0.677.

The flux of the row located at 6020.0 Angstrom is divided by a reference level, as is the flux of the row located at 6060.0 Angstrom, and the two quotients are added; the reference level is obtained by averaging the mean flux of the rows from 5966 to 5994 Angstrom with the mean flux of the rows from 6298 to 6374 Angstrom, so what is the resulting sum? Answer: 1.972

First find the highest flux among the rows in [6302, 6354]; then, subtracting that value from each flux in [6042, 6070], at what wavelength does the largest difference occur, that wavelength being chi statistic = 6064.0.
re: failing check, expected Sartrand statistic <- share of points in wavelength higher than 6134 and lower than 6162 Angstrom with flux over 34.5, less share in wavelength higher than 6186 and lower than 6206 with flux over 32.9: -0.9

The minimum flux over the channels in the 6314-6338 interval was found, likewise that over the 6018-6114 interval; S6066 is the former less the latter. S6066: 0.53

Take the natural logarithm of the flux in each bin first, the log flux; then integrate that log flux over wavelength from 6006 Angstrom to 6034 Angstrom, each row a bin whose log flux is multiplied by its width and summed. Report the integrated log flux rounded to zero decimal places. 98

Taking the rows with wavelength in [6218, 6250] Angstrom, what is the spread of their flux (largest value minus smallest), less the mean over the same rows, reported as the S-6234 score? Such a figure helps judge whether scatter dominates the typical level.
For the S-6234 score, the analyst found -32.1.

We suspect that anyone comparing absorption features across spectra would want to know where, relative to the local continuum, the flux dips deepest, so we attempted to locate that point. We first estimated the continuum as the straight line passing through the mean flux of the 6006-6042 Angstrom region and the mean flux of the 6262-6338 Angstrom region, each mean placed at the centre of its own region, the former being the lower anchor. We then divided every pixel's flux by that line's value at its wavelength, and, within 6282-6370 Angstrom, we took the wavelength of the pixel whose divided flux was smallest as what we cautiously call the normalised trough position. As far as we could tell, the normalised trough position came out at 6352.0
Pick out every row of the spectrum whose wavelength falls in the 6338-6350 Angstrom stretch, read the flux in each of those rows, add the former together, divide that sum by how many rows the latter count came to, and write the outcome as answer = 32.6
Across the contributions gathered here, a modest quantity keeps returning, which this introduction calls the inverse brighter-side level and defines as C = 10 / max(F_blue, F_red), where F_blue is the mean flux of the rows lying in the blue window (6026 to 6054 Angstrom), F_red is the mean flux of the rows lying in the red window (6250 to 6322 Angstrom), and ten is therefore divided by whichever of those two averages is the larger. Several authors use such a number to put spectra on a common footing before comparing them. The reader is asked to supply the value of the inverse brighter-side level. 0.294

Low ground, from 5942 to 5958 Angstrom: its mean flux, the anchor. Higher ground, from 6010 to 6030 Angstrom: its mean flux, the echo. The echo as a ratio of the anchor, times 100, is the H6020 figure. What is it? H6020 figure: 99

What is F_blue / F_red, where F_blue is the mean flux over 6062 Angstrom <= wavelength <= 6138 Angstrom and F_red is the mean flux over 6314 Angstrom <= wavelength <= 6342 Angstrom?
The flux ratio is 1.001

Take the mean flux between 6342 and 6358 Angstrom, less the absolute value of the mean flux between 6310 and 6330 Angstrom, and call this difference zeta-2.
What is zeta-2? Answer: -1.2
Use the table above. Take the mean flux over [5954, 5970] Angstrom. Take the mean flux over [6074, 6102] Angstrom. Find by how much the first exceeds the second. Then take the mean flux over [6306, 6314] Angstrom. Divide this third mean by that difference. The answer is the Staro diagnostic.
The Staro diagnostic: -193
